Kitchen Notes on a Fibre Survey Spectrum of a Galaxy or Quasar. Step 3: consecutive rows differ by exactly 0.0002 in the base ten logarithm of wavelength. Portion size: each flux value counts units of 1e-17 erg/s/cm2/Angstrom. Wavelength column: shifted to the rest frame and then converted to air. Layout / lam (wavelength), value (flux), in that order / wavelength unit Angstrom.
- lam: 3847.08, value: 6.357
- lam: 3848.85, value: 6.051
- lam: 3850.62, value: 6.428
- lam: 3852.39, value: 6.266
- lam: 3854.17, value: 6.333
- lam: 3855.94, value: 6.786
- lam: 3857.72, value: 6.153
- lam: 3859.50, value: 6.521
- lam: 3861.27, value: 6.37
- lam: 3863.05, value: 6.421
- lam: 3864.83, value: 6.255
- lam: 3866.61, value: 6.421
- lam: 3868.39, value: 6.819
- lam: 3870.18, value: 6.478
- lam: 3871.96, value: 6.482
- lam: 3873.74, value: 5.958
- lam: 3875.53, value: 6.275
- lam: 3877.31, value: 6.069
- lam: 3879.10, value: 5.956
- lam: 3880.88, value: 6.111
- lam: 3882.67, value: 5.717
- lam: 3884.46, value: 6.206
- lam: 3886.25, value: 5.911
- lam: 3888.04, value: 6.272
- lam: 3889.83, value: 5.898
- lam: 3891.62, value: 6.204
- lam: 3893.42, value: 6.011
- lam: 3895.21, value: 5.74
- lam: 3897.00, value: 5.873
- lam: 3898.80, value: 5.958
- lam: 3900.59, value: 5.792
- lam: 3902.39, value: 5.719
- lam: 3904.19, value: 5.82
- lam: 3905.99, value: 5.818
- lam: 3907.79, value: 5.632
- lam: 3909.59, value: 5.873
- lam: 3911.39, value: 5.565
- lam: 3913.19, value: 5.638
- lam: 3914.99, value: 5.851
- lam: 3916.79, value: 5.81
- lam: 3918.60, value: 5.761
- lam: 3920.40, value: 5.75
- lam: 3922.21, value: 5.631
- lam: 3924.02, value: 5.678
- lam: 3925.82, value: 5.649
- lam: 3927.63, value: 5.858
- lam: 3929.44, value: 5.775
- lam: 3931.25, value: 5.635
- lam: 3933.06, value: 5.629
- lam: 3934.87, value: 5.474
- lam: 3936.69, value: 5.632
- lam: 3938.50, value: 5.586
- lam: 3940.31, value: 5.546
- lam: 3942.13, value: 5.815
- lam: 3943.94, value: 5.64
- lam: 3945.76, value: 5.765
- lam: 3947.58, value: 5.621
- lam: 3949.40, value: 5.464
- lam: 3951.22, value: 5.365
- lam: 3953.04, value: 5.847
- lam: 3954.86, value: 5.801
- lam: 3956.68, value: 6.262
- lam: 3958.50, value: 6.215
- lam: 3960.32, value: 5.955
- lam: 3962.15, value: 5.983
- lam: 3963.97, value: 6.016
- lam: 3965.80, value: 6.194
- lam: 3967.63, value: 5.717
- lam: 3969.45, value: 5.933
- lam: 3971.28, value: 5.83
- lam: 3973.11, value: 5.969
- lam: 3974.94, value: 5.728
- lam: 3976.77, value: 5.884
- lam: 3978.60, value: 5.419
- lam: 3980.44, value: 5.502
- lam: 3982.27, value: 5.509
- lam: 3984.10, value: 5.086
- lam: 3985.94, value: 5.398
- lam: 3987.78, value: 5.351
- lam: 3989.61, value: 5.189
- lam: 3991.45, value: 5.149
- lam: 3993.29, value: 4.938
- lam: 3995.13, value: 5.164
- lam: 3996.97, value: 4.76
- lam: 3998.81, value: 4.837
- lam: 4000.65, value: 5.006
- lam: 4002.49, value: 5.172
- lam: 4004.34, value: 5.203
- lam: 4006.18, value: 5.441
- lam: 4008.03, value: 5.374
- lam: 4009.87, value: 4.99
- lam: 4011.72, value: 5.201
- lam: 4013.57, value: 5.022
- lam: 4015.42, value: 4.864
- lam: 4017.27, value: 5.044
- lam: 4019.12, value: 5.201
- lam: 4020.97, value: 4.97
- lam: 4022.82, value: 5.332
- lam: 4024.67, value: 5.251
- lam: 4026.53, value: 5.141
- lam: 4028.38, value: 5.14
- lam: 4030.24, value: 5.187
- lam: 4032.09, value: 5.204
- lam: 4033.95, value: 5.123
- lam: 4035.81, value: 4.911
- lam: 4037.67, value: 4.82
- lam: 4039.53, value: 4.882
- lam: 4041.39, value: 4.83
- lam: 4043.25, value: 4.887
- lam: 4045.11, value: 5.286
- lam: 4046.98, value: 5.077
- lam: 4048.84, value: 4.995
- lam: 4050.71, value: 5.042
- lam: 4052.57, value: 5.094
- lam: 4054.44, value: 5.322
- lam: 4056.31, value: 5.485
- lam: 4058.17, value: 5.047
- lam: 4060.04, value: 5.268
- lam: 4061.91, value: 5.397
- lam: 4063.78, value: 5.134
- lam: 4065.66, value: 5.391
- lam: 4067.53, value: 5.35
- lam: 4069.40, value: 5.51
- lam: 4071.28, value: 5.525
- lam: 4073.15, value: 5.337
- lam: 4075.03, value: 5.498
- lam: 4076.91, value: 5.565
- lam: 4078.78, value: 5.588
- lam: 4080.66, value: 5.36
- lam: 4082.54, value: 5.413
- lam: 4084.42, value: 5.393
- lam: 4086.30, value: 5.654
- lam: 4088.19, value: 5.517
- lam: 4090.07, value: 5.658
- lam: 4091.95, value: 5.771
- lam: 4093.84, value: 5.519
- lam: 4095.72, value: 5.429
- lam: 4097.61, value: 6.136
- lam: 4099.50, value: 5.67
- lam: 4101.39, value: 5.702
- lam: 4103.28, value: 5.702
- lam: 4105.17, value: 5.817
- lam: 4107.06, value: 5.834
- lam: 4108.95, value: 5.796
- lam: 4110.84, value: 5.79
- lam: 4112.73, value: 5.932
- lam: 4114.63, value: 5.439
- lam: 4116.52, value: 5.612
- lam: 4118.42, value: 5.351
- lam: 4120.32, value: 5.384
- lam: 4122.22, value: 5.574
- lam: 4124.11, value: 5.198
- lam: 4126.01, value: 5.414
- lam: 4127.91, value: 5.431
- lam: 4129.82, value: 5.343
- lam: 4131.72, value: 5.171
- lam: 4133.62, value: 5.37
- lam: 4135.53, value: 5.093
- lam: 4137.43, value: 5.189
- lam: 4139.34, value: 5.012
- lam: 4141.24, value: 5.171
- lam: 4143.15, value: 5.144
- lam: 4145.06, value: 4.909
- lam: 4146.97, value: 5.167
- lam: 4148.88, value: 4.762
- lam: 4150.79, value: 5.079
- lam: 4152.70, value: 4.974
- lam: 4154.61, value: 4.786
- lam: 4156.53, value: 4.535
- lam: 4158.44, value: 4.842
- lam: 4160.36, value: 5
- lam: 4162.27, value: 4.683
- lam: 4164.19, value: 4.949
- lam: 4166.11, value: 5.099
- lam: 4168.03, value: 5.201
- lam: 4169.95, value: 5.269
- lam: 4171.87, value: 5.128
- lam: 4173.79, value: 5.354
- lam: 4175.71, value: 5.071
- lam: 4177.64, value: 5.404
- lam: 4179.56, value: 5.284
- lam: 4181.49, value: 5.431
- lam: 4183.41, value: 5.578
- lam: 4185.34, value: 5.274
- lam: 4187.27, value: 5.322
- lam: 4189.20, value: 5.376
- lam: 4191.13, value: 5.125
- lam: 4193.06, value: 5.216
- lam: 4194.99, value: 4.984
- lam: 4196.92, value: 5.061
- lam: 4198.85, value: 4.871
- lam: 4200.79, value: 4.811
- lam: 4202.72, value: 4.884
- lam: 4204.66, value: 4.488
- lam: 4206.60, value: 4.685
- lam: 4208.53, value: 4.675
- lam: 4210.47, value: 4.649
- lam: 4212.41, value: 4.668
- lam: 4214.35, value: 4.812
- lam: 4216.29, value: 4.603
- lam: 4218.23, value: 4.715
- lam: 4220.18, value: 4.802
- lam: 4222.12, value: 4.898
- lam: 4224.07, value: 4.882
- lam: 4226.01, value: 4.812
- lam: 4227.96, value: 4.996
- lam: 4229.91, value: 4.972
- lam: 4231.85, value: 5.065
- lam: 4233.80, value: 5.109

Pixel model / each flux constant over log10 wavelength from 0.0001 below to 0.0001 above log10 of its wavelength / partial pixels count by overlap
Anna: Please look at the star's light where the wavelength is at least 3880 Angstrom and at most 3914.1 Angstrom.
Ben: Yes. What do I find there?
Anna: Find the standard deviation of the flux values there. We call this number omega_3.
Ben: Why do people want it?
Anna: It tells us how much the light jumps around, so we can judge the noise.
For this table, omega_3 0.20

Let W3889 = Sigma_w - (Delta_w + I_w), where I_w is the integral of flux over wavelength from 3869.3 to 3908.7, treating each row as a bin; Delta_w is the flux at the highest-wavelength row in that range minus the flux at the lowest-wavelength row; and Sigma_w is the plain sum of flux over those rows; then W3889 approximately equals -103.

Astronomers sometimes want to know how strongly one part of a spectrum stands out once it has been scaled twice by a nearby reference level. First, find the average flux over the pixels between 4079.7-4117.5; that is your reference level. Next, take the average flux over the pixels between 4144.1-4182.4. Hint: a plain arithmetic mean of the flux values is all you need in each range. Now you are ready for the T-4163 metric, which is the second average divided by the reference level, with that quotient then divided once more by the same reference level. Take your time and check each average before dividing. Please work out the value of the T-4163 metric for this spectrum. 0.158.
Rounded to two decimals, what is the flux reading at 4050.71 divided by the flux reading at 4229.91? 1.01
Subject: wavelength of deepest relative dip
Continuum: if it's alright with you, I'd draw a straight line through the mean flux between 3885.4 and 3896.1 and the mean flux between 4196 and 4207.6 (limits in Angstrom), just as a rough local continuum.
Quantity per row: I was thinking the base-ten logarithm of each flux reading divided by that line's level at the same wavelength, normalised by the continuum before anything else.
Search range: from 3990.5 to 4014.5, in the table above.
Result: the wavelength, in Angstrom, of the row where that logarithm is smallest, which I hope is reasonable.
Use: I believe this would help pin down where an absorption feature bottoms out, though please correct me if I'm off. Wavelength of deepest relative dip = 3996.97 Angstrom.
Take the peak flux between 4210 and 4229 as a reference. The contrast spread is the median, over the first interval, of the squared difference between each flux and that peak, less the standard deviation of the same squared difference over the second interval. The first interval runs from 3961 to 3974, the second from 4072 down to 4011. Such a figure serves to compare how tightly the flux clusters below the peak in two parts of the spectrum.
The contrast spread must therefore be 0.87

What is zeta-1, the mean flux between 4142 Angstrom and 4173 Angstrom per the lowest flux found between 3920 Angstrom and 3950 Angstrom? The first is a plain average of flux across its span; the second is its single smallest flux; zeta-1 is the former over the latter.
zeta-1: 0.91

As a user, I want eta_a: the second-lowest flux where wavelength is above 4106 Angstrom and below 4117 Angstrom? 5.612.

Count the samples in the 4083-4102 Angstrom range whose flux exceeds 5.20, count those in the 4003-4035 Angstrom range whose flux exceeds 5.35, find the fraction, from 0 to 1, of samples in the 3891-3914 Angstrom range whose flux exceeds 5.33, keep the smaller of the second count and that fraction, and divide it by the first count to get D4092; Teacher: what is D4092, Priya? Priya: 0.10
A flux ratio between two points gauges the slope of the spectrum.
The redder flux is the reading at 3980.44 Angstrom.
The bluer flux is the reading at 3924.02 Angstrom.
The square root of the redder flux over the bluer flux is 0.98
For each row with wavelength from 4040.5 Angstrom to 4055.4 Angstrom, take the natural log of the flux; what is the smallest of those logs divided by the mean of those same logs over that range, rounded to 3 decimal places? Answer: 0.971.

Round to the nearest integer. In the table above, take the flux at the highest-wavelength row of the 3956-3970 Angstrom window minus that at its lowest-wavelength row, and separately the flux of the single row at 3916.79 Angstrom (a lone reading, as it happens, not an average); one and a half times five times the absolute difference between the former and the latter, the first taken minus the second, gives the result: 46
